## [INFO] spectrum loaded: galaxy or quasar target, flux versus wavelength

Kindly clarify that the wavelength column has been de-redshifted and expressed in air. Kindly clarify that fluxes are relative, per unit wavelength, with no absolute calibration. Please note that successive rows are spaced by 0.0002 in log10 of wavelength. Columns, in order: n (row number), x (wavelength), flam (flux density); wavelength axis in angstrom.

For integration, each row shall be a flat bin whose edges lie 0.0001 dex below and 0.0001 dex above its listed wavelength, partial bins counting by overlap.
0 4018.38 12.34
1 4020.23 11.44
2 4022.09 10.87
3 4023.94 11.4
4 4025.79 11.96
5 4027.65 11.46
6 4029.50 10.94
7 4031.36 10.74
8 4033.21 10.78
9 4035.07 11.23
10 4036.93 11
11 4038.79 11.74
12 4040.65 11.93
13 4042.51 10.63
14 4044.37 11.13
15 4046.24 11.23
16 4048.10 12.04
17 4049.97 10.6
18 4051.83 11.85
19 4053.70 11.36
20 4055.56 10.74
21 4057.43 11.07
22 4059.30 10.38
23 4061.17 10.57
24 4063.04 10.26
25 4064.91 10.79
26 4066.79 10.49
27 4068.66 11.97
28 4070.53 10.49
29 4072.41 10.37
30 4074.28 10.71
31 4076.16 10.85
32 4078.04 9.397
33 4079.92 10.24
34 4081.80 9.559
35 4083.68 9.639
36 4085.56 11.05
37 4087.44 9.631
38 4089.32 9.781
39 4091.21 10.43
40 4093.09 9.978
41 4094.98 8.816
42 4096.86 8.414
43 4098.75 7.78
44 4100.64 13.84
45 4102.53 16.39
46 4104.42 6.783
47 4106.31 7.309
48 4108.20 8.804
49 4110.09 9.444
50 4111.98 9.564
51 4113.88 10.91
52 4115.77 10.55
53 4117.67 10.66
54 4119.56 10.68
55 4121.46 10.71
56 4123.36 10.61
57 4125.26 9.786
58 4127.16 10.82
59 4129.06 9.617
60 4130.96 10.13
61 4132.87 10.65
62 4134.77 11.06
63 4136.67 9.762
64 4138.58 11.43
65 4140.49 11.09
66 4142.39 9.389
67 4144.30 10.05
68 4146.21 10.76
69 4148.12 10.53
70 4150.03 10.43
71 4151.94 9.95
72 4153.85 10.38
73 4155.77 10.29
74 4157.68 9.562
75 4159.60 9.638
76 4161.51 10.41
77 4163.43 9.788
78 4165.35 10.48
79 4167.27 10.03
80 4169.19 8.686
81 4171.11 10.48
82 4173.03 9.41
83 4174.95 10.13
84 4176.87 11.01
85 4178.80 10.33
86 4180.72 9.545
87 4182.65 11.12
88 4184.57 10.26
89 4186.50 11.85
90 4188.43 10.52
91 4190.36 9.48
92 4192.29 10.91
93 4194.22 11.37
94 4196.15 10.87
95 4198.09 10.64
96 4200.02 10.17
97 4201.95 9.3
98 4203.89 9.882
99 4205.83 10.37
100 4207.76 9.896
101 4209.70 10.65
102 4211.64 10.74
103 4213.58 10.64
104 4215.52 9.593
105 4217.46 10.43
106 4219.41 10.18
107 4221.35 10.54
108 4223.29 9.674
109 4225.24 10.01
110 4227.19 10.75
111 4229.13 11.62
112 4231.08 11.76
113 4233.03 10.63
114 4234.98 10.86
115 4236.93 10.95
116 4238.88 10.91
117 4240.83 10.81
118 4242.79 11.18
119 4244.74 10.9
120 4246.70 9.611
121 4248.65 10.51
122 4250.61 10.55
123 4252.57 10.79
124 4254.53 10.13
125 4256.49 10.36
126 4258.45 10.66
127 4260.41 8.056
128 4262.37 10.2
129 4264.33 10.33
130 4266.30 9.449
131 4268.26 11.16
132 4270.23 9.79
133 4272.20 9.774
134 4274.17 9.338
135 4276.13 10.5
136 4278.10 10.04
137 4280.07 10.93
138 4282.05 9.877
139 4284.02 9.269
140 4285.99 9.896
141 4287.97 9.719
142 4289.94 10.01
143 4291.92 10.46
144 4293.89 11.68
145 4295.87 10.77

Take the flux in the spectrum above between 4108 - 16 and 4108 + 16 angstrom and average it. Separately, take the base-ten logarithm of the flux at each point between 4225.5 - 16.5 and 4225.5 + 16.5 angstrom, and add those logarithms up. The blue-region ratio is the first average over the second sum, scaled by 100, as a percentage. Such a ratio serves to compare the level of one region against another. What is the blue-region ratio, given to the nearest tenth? 57.7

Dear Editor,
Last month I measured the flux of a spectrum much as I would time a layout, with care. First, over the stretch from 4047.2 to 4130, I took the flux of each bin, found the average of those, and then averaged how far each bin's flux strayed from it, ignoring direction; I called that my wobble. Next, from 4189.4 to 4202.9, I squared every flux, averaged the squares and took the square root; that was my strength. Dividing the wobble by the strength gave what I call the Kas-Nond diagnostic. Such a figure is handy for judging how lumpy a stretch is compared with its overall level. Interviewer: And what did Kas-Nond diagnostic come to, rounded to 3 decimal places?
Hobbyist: 0.094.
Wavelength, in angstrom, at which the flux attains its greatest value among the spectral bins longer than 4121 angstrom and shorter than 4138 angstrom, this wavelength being 4134.77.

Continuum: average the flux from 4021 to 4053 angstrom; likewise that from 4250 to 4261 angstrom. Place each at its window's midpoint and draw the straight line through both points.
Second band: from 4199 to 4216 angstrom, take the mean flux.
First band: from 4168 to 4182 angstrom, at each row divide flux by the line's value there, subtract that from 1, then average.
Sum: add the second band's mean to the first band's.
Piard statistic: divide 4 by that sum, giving 0.392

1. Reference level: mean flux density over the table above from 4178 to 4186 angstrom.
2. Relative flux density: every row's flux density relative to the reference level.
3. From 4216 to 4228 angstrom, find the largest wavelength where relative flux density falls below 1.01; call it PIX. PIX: 4225.24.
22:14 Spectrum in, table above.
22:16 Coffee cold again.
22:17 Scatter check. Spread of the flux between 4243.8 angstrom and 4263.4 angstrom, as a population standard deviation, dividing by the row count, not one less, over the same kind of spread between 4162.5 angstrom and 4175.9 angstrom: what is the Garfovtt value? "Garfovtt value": 1.33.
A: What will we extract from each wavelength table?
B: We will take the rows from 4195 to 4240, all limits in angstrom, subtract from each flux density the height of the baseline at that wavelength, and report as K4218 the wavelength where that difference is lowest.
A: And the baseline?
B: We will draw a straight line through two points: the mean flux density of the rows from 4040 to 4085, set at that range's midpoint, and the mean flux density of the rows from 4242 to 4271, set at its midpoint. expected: 4201.95 angstrom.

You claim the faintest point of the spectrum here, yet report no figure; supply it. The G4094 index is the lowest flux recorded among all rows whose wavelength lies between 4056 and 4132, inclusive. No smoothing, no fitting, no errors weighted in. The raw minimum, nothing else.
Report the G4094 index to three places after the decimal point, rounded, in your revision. 6.783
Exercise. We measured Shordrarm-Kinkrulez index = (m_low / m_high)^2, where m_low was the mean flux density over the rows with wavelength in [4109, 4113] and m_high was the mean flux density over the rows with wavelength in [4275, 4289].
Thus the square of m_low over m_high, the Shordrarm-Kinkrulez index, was 0.90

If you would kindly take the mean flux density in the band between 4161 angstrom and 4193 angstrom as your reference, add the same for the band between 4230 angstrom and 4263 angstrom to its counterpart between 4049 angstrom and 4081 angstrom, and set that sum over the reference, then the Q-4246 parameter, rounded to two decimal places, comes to 2.07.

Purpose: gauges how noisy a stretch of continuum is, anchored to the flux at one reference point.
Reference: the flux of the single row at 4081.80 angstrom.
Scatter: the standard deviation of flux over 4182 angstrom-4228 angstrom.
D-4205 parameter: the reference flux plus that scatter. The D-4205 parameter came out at 10.2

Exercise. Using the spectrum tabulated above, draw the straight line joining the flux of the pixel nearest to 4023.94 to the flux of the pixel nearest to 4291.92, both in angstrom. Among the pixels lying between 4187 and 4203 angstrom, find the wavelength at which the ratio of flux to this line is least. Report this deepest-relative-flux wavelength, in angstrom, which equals 4201.95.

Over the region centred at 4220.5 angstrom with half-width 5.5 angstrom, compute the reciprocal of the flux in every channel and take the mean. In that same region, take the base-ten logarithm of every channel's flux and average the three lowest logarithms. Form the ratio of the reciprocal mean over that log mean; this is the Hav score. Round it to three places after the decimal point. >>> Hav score 0.100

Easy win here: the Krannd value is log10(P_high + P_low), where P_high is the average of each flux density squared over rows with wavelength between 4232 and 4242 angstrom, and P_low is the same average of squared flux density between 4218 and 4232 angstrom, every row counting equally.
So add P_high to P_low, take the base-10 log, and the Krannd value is 2.36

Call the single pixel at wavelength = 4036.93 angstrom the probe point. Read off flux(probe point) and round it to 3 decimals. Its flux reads 11.000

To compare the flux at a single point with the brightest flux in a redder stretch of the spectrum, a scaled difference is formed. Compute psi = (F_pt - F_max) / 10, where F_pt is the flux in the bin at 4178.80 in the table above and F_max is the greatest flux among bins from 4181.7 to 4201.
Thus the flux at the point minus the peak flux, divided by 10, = -0.15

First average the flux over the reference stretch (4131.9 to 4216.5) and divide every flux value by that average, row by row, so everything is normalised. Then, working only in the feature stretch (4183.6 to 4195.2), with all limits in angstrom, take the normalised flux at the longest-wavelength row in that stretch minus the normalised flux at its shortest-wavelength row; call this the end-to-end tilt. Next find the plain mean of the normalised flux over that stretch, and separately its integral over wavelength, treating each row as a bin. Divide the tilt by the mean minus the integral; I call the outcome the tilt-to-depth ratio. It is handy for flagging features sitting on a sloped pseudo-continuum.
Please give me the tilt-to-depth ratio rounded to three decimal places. -0.010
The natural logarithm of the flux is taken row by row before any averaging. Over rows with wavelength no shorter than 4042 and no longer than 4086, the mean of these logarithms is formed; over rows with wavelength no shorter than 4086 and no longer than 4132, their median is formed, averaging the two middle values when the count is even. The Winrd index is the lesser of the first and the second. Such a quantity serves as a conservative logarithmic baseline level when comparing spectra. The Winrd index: 2.29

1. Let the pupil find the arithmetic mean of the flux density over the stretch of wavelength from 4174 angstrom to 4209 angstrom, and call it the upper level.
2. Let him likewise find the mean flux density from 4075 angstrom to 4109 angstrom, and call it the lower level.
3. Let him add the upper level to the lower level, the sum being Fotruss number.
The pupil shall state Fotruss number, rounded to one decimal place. 20.4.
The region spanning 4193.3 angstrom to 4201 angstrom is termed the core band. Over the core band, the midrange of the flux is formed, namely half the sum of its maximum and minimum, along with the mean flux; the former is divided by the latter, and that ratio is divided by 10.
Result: 0.100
